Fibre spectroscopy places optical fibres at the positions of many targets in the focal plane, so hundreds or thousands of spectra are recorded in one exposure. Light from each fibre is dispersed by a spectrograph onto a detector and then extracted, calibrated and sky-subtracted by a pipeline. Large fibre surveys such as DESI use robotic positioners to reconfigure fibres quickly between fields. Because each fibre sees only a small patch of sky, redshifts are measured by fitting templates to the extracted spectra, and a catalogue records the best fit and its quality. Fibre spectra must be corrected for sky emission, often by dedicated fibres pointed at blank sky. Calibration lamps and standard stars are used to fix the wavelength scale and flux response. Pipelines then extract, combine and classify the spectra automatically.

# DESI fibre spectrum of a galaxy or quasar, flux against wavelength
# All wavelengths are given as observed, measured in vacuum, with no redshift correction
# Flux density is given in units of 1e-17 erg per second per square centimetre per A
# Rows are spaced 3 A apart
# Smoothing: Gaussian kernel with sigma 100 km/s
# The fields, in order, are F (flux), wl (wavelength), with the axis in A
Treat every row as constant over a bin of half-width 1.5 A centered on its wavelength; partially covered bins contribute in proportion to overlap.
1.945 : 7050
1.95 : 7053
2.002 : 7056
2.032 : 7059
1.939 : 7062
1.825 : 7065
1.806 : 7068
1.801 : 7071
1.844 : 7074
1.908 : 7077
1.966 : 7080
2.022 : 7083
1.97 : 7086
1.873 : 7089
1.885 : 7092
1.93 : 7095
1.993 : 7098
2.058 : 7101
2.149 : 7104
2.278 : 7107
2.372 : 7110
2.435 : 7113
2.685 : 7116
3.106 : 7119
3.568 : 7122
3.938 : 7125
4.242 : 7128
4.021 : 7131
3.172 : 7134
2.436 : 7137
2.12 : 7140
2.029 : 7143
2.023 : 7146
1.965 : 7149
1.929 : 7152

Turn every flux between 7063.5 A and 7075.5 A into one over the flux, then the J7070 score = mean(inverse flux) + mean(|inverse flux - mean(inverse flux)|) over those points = 0.554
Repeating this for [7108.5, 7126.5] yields 0.402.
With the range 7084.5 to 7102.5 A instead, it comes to 0.528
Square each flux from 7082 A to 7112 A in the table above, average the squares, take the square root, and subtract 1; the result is 1.1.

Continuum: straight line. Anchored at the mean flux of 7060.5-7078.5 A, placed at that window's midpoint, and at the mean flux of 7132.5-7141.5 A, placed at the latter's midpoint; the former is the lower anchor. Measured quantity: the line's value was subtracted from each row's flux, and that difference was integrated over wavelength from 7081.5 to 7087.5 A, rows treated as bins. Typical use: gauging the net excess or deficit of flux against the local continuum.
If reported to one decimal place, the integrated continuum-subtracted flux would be -0.1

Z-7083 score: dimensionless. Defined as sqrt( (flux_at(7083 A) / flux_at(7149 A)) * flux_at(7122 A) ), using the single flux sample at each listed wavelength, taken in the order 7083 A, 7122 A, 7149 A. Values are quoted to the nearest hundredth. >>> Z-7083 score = 1.92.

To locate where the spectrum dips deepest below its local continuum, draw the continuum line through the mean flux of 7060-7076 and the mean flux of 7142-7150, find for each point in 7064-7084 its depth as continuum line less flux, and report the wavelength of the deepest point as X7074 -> 7071 A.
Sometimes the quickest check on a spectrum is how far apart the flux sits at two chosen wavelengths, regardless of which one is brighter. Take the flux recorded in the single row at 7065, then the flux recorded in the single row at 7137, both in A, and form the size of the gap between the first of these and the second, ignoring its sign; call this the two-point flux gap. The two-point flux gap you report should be 0.6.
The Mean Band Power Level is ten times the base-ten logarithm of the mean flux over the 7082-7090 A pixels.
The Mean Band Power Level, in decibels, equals 2.91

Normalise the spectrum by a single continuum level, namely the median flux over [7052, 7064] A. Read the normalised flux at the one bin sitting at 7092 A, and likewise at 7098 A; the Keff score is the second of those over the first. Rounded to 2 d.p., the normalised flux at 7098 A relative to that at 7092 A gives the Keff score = 1.06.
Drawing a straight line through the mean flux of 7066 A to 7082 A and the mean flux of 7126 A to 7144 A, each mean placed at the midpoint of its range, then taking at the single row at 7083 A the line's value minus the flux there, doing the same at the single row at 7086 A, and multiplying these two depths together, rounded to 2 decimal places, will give 0.00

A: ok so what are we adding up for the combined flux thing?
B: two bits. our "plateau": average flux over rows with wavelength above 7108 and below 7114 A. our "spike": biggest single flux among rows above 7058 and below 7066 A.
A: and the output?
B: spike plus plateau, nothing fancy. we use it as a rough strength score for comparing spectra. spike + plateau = 4.4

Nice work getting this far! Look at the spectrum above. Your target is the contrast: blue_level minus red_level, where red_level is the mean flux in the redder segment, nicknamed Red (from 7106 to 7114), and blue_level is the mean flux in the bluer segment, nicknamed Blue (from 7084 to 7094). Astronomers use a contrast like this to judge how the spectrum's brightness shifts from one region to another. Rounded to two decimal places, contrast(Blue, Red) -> -0.45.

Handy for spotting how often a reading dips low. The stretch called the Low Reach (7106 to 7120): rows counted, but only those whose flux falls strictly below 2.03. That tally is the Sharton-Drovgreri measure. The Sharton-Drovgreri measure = 0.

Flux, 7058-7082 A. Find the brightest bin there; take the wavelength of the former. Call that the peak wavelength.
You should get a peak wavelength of 7059 A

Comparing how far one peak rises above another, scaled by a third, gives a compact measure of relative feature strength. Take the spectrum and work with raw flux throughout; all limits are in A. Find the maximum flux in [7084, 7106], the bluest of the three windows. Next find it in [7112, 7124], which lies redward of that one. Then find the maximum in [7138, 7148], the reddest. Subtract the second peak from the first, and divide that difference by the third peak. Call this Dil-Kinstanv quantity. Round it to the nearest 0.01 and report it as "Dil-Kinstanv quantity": -0.67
